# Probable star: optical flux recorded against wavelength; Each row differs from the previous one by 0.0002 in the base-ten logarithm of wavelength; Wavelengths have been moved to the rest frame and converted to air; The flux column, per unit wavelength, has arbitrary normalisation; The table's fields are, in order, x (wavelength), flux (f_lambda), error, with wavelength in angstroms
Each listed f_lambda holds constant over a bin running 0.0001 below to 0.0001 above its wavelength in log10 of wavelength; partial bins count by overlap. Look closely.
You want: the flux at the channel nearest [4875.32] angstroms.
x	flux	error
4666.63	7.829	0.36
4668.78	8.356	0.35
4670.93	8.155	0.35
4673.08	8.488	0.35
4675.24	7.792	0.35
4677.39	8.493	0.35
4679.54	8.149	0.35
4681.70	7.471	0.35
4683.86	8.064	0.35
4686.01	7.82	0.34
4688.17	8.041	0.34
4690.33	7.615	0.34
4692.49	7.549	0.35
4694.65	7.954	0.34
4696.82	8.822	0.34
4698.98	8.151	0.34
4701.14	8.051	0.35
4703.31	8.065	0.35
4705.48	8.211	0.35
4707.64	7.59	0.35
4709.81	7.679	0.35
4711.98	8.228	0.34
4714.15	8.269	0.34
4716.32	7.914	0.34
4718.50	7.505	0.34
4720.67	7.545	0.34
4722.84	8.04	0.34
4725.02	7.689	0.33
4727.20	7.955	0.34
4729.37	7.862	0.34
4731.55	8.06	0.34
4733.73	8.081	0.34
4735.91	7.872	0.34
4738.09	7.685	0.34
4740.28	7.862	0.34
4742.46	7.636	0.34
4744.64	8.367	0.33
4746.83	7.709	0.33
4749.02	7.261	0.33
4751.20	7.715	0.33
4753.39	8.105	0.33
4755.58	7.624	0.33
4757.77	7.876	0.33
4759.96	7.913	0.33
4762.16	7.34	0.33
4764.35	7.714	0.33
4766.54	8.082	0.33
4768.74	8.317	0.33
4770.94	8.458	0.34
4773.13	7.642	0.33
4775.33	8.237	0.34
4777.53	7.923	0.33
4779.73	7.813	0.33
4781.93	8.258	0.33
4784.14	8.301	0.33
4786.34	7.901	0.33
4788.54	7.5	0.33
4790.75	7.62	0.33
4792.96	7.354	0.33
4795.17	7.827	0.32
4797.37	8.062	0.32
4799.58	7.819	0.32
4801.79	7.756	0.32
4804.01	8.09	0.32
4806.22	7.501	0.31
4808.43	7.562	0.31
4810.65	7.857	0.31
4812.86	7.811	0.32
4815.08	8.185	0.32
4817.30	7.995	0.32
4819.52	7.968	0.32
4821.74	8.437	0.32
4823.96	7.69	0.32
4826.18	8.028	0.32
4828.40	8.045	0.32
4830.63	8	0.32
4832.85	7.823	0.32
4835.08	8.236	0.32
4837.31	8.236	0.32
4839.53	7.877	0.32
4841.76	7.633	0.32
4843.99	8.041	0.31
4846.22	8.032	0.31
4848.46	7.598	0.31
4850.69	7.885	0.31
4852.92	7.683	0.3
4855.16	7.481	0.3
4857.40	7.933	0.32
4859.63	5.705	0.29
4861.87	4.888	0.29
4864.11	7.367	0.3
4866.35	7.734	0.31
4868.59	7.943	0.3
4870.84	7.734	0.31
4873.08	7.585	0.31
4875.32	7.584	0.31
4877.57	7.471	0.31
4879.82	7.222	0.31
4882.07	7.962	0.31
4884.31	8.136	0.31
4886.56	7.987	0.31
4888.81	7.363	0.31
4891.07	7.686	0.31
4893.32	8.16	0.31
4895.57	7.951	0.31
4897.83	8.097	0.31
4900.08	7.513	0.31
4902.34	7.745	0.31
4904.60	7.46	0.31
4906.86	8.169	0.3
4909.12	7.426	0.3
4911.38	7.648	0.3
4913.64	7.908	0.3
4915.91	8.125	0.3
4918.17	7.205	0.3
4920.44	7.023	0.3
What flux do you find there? 7.584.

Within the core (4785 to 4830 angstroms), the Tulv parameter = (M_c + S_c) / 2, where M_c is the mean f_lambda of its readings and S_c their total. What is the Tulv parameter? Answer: 82.43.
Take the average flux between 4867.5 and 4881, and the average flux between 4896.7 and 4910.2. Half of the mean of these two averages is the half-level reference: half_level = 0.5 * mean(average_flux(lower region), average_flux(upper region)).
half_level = 3.83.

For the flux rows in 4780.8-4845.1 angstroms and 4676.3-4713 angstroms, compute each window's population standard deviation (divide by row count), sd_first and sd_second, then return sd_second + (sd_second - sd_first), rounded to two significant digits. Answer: 0.43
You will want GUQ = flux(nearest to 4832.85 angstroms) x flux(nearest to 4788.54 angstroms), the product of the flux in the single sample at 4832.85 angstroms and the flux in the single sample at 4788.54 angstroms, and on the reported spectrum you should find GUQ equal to 59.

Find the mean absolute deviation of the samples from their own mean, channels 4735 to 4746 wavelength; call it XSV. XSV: 0.193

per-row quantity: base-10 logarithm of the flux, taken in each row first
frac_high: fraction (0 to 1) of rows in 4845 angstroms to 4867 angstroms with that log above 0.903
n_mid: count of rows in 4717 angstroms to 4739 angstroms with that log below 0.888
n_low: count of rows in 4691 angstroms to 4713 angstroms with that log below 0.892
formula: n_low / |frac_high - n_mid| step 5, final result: 0.77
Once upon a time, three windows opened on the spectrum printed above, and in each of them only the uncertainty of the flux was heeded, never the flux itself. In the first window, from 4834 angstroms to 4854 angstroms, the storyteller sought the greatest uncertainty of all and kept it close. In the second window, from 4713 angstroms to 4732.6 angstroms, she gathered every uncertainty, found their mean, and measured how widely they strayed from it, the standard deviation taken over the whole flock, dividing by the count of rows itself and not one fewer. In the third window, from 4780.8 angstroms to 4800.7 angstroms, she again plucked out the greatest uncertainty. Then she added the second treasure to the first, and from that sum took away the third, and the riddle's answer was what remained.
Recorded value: -0.0069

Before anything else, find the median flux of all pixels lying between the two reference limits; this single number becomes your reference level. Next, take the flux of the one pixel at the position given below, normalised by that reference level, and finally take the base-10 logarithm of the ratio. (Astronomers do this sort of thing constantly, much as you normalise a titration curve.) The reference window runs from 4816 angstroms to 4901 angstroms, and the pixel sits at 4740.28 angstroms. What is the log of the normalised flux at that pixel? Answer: -0.0010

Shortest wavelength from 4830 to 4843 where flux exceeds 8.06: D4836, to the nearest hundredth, 4835.08 angstroms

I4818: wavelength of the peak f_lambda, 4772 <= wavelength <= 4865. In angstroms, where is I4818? 4821.74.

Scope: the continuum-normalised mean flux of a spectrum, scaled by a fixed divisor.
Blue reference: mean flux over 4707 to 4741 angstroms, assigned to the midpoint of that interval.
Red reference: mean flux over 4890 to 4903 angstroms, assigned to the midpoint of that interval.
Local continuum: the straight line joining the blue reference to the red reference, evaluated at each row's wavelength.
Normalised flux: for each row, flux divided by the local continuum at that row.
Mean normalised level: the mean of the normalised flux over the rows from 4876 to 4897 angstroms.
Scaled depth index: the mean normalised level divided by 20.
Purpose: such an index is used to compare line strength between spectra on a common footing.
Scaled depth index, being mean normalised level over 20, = 0.0494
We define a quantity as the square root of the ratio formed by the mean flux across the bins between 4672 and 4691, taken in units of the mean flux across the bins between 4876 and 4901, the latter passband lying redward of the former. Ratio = 1.014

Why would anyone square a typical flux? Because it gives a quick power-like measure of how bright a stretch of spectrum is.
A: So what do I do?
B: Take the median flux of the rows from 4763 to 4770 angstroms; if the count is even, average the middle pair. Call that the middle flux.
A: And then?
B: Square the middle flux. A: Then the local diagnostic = 65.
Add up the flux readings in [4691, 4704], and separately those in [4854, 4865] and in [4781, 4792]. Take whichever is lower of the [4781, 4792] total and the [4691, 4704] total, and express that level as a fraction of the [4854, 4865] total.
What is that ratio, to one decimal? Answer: 1.2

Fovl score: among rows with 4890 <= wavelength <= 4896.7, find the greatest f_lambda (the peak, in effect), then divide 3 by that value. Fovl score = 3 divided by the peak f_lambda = 0.368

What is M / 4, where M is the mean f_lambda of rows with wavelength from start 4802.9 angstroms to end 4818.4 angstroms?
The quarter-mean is 1.964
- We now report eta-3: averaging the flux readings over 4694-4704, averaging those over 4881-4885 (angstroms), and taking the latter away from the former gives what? 0.16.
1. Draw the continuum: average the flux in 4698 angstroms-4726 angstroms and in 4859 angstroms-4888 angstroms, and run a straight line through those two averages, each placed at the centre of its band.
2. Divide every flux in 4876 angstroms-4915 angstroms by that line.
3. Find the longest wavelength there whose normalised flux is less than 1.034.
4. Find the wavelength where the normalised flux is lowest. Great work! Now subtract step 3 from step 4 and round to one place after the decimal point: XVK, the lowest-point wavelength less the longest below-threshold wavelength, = -29.3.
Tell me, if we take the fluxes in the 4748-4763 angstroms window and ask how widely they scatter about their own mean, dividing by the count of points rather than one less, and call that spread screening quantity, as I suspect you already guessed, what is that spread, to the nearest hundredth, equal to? 0.28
